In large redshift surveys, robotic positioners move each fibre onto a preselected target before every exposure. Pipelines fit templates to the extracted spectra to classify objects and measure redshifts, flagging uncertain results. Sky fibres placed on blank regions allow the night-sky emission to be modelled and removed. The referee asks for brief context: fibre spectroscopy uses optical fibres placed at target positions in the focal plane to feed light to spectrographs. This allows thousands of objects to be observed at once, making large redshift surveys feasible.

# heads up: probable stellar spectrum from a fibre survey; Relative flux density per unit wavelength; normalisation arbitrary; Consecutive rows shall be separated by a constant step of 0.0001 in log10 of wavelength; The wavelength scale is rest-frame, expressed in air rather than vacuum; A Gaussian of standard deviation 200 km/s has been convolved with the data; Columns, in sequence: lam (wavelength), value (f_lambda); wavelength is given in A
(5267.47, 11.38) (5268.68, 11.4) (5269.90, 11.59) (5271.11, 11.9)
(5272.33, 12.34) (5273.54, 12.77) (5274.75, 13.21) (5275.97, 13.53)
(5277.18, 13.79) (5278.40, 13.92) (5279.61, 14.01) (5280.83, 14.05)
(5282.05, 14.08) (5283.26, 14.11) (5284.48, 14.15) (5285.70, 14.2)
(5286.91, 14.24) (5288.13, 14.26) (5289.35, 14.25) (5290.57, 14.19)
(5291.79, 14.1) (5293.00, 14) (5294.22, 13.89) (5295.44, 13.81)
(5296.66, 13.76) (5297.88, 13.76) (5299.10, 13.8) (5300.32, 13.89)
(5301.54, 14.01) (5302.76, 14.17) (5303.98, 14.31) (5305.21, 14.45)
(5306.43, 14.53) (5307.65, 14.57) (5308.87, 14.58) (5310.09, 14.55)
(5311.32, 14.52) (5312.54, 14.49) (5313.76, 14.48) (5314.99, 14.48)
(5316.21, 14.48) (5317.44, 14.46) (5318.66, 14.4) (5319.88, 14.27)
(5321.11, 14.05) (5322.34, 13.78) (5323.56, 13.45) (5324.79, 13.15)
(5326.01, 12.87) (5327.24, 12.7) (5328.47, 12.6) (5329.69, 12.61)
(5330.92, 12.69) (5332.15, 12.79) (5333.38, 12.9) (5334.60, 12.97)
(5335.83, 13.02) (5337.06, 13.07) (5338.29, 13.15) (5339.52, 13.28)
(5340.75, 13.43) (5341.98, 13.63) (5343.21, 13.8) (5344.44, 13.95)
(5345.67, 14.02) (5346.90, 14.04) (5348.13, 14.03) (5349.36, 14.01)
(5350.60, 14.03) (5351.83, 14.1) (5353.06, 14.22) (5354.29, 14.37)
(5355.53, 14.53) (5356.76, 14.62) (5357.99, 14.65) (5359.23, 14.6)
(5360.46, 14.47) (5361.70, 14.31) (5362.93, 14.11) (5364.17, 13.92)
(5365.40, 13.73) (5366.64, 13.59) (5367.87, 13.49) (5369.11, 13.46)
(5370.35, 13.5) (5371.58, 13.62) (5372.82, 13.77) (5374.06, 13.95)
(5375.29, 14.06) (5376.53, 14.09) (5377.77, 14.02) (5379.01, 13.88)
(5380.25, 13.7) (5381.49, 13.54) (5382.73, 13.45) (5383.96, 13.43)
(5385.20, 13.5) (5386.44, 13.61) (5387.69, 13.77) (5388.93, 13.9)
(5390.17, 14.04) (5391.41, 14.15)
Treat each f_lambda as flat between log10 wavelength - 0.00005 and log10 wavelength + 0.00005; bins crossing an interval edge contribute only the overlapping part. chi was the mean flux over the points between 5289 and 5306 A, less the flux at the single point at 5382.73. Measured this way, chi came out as 0.6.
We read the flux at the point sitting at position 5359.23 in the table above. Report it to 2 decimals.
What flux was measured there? 14.60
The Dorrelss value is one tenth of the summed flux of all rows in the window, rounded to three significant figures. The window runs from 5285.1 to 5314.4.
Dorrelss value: 34.1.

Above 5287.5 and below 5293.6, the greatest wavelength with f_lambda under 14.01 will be 5293.00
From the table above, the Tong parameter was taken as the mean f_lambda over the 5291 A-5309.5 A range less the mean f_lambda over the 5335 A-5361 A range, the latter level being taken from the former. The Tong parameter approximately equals 0.2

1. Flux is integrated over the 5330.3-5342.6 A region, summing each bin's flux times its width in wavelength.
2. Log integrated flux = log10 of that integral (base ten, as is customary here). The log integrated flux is 2.207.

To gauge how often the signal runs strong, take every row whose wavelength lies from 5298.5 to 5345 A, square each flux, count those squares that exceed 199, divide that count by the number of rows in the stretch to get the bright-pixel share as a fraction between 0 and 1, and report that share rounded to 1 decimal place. 0.4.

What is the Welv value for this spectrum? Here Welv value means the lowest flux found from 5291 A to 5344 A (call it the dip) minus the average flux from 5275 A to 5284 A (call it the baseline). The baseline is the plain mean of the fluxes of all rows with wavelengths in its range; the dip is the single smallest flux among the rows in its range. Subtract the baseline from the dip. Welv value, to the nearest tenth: -1.3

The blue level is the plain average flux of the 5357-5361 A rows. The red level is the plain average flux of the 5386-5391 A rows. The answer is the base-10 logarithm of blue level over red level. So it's 0.023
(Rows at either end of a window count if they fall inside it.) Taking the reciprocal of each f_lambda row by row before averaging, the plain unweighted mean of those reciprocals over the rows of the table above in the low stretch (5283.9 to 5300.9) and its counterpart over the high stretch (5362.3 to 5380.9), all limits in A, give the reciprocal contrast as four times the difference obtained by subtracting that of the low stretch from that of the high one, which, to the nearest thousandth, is 0.005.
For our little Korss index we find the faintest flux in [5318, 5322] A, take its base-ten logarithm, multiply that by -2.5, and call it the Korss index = -2.87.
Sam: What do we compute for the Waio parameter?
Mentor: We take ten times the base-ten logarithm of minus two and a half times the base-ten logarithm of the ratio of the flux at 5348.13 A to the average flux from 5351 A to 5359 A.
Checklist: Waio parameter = -15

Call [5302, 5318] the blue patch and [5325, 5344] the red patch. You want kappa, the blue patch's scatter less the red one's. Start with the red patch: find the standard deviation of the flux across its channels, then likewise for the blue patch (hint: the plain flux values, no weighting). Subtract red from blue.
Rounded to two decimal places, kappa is -0.25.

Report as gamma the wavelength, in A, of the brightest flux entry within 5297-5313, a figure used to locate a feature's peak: 5308.87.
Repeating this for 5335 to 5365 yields 5357.99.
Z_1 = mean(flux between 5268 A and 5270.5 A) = 11.5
